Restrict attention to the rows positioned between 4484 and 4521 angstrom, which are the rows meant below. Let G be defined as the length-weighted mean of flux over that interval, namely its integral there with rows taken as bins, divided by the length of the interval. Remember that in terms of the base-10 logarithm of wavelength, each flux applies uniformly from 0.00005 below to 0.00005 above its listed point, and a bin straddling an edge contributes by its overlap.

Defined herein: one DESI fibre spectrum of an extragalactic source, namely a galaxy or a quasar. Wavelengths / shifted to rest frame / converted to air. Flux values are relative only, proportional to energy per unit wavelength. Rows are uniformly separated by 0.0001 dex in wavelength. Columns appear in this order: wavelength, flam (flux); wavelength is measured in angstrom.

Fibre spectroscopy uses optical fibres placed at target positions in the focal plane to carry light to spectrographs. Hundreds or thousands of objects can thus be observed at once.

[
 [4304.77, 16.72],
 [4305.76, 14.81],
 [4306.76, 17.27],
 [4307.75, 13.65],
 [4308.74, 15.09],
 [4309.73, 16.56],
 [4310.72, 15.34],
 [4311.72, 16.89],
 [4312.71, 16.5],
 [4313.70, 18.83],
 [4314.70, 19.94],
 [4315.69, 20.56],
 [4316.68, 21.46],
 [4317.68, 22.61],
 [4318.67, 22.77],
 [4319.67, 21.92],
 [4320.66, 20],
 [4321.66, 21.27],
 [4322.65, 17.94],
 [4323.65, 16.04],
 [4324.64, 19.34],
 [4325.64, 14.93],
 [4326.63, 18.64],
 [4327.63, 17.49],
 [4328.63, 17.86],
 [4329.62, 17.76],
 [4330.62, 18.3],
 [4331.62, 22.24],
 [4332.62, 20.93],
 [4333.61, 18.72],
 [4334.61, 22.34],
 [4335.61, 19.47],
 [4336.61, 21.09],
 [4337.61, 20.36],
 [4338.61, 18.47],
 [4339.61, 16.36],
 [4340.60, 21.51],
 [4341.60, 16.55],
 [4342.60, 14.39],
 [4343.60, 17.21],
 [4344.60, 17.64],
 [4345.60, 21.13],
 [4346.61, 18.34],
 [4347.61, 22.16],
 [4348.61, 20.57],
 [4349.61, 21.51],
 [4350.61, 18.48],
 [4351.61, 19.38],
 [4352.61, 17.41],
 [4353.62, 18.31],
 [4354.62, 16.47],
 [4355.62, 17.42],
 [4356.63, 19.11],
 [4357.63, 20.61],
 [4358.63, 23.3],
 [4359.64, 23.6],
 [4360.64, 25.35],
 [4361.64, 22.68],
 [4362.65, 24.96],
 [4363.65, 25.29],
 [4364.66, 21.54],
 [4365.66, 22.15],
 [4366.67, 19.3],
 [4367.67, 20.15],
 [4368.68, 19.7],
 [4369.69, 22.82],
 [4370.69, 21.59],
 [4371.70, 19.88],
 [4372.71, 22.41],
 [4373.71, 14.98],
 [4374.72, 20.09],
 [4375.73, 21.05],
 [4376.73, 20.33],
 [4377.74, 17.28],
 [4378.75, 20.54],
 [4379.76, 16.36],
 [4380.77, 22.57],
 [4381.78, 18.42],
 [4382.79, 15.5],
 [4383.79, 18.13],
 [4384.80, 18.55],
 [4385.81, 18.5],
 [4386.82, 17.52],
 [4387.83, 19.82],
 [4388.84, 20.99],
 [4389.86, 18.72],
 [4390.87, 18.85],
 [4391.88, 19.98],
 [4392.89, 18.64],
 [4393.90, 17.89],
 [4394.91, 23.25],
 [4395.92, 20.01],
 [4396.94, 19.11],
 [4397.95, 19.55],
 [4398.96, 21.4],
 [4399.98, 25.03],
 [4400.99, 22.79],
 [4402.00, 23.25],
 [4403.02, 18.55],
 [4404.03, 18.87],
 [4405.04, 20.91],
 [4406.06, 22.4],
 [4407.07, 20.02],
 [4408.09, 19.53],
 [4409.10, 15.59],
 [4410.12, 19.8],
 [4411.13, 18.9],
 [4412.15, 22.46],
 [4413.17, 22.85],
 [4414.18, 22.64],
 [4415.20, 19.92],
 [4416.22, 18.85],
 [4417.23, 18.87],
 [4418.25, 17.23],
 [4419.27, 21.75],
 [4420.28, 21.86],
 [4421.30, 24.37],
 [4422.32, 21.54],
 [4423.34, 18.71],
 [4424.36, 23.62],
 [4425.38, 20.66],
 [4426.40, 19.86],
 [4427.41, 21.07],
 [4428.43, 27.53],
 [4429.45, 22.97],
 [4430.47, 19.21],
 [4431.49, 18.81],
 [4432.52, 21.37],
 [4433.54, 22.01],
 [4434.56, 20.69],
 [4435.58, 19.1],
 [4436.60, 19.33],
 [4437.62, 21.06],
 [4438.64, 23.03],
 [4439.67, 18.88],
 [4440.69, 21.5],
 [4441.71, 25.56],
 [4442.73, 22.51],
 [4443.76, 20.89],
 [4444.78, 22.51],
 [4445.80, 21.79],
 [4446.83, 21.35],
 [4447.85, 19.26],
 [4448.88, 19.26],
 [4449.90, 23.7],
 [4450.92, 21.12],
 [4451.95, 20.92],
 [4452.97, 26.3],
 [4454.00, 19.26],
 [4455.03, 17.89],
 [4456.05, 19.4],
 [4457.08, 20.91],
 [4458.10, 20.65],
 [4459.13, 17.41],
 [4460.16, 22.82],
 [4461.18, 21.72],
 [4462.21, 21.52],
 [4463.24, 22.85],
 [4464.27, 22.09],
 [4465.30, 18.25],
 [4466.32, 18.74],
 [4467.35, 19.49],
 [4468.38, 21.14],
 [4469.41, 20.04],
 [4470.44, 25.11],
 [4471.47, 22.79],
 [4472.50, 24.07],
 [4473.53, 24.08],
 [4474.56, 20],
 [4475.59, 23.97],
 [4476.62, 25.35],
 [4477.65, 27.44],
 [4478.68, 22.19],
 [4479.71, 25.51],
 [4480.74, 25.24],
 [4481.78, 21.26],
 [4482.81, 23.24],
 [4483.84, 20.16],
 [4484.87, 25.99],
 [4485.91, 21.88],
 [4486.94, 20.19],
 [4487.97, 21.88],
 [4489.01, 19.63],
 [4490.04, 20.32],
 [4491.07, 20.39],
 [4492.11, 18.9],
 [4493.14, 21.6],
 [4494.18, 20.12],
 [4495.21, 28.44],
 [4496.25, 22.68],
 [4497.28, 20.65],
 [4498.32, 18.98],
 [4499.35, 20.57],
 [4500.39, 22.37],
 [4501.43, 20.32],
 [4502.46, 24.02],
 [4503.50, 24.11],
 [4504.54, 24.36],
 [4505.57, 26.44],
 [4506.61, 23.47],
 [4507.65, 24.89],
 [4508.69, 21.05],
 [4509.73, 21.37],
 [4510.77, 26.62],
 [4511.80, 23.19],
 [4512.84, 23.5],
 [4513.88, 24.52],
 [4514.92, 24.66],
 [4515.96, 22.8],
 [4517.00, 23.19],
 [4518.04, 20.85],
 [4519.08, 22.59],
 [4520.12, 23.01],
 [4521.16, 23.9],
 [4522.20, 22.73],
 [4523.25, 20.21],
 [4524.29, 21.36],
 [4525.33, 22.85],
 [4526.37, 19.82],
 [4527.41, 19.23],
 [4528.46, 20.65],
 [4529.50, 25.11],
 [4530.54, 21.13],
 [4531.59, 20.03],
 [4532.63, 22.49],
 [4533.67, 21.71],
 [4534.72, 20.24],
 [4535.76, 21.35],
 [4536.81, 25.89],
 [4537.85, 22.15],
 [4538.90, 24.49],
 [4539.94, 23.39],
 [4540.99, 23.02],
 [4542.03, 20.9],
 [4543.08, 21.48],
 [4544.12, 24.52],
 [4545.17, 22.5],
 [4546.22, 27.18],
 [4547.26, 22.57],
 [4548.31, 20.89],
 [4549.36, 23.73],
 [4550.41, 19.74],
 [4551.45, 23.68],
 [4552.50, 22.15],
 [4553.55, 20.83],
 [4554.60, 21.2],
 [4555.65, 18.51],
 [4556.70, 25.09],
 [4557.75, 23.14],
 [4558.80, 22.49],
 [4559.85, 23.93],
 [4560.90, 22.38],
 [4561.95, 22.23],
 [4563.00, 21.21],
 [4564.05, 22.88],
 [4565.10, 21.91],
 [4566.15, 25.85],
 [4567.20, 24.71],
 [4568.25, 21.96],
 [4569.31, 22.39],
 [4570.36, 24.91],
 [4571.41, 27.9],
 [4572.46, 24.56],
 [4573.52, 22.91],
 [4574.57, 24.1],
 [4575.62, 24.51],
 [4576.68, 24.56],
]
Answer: 22.6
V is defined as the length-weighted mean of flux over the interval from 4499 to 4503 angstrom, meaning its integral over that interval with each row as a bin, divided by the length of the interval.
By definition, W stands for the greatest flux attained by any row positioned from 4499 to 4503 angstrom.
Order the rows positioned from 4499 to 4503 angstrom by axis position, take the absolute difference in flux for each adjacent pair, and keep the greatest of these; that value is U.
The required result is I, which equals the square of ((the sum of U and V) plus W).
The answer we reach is 2458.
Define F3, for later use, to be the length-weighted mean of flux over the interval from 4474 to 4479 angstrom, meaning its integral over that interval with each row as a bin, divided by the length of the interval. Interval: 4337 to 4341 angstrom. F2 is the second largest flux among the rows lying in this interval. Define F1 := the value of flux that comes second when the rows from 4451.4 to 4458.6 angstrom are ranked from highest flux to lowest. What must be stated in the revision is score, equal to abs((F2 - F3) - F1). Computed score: 24.4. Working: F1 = 20.92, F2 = 20.36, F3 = 23.9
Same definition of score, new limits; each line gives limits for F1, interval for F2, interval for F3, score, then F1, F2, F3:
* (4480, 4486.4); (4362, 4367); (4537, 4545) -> 23.3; 25.24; 24.96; 23.0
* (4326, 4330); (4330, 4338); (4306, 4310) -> 11.1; 17.86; 22.24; 15.5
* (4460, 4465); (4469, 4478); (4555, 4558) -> 19.6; 22.82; 25.35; 22.1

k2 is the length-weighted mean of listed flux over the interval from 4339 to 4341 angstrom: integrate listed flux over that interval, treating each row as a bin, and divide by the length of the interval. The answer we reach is 19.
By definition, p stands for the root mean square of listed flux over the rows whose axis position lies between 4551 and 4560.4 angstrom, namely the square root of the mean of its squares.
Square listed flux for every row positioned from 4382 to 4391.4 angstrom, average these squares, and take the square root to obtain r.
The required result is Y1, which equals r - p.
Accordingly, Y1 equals -3.8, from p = 22.4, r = 18.6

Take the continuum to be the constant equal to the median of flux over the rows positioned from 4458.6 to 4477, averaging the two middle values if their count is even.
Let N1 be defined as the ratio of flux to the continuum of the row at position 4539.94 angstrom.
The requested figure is 1.07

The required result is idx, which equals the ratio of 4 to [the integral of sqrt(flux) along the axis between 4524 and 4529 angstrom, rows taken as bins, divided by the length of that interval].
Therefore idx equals 0.88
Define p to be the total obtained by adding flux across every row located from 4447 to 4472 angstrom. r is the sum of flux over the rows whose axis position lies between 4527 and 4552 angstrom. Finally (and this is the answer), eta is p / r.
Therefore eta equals 0.93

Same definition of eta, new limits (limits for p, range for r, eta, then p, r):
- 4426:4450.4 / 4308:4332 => 1.14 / 513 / 450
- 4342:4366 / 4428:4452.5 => 0.95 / 489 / 514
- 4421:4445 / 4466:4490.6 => 0.96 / 517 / 540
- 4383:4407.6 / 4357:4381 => 0.95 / 483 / 509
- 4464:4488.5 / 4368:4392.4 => 1.16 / 540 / 465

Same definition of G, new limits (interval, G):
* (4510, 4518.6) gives 23.6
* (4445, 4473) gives 21.1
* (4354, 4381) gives 20.8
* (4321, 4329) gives 18.0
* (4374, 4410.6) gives 19.7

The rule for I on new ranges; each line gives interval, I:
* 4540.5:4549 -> 2999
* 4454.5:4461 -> 2322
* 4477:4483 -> 3239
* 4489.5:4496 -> 3414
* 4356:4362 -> 2538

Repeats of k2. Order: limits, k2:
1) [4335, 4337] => 20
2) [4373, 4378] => 19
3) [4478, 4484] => 23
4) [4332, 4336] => 20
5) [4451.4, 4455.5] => 21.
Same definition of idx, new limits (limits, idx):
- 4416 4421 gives 0.90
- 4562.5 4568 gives 0.83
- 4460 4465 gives 0.85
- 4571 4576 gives 0.80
